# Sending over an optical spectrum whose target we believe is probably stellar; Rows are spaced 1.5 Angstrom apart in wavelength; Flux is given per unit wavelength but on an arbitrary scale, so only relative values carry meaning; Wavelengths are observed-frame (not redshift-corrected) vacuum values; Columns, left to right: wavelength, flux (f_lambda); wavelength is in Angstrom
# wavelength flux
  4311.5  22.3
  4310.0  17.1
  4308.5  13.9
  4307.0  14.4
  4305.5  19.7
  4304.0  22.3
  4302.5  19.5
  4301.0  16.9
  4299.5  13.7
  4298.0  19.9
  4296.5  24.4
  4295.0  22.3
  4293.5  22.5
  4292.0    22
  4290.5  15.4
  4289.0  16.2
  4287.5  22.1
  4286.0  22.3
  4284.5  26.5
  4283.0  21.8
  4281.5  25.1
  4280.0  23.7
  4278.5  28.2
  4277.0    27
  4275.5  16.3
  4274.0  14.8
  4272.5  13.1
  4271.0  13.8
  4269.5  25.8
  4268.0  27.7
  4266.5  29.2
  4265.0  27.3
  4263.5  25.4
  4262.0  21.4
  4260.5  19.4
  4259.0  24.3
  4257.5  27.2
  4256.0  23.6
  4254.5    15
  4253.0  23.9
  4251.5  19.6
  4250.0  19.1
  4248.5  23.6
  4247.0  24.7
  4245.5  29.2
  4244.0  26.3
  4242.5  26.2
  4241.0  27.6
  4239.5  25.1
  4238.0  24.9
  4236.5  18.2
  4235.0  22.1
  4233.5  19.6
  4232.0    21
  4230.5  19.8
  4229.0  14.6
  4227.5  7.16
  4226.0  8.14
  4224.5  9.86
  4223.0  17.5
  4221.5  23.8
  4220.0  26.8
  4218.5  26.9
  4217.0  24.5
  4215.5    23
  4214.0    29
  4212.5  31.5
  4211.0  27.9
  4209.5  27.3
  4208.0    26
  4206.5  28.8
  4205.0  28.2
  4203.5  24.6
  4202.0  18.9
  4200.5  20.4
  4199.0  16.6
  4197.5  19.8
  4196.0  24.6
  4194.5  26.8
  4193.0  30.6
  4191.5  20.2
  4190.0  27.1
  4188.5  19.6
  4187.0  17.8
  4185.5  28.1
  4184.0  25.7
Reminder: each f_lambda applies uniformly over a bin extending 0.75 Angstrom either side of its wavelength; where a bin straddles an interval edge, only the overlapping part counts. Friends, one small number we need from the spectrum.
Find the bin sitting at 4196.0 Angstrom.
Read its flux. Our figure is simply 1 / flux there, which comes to 0.041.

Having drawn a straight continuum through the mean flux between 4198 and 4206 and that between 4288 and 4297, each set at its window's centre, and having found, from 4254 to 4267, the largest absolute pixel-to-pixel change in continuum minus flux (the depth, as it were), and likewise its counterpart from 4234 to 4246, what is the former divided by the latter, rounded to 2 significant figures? 1.3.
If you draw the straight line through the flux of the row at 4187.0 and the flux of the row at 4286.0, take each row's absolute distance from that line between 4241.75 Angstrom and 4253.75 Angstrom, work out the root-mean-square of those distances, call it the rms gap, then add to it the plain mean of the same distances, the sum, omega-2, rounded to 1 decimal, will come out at 9.0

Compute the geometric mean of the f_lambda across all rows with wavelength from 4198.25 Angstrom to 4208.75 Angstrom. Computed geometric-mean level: 23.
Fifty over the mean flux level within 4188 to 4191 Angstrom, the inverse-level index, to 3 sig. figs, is 2.14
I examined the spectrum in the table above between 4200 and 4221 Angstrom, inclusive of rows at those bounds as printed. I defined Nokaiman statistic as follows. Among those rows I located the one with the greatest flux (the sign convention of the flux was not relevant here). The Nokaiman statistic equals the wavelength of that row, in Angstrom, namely 4212.5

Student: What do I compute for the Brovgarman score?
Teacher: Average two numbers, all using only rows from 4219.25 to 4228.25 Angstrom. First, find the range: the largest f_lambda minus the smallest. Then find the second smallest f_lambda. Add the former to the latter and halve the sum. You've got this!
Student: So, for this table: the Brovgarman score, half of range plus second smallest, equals 13.9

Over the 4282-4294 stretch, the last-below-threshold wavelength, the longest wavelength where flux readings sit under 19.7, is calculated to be 4290.5 Angstrom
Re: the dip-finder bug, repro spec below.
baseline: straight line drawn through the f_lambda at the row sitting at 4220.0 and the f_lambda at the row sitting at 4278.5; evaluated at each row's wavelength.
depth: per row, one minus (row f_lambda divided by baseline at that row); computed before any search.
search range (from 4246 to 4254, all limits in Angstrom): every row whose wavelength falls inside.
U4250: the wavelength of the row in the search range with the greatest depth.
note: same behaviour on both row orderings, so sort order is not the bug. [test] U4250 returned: 4250.0 Angstrom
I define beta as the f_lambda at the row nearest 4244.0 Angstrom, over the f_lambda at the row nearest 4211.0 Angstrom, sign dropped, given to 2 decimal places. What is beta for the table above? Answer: 0.94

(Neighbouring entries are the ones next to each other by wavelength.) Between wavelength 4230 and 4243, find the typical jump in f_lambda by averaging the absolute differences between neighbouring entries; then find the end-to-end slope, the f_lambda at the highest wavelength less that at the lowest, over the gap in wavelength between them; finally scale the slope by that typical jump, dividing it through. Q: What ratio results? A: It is 0.22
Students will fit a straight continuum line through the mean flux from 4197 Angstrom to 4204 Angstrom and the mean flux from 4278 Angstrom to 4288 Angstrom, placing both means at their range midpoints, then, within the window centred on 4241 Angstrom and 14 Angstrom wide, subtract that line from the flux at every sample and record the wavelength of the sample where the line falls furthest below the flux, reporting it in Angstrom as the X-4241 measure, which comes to 4245.5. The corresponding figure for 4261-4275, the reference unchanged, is 4266.5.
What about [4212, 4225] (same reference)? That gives 4212.5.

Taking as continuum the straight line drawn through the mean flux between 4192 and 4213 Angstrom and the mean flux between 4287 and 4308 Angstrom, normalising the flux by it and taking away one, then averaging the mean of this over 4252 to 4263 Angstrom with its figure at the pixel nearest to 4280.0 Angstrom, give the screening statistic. 0.09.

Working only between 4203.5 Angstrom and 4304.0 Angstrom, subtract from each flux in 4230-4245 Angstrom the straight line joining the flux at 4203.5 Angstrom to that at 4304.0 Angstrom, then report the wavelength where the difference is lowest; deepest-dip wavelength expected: 4236.5 Angstrom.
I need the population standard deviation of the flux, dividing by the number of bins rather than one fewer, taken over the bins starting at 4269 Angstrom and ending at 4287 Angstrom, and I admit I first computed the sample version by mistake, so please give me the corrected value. 5.3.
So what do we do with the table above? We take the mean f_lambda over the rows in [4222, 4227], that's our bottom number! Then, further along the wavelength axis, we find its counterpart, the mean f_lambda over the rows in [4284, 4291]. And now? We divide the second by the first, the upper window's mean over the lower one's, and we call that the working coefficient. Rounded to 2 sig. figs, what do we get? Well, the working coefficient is 1.7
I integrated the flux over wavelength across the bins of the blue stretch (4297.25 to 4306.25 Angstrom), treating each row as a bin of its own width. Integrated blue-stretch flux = 168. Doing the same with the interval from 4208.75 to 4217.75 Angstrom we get 245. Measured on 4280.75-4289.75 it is 201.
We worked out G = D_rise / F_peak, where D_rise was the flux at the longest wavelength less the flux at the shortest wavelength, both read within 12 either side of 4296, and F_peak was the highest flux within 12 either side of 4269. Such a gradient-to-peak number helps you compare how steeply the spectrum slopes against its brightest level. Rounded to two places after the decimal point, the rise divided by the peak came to -0.41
